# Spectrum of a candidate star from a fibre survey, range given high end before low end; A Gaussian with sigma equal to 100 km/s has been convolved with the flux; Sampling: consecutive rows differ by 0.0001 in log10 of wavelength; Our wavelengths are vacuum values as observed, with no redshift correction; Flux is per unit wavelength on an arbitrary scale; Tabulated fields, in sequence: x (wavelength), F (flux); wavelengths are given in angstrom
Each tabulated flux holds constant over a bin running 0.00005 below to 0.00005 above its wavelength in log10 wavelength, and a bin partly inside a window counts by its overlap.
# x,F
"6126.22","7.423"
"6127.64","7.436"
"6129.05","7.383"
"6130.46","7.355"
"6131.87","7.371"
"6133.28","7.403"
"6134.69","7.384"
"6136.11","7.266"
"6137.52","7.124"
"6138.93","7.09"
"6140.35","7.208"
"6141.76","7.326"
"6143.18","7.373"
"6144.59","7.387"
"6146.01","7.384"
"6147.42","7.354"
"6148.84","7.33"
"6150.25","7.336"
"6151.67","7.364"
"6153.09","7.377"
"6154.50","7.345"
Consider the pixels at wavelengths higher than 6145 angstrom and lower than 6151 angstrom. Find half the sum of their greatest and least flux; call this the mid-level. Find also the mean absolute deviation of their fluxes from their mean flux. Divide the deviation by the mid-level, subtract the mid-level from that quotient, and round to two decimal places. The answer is -7.35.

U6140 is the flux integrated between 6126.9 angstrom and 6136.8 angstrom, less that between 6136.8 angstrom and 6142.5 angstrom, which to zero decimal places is 32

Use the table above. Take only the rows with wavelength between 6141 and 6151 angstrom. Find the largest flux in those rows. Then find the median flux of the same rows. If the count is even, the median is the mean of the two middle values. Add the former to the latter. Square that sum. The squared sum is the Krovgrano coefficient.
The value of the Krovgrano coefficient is 217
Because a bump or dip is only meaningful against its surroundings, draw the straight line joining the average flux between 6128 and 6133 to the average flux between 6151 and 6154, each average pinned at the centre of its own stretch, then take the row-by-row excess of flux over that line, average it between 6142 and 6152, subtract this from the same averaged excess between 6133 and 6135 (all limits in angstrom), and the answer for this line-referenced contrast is 0.03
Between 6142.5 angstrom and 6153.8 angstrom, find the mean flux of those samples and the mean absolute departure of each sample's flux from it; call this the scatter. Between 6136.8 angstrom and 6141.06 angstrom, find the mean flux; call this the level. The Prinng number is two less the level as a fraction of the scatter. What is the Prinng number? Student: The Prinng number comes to -410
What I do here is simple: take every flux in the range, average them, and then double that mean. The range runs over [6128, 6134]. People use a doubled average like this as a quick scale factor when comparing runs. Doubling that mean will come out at 14.8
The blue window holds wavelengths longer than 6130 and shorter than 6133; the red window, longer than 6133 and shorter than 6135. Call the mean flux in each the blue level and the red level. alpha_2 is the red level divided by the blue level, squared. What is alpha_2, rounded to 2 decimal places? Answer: 1.01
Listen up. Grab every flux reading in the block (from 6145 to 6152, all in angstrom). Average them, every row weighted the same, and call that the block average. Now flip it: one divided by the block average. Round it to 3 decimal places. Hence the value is 0.136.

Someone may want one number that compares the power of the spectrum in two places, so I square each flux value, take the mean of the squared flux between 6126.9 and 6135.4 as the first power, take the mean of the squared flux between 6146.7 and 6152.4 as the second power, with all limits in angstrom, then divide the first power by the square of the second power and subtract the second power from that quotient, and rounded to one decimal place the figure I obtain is -53.9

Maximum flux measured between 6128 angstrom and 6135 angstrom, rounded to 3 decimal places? 7.403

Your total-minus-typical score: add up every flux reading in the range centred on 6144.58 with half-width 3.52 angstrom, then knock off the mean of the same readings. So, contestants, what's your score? 29.5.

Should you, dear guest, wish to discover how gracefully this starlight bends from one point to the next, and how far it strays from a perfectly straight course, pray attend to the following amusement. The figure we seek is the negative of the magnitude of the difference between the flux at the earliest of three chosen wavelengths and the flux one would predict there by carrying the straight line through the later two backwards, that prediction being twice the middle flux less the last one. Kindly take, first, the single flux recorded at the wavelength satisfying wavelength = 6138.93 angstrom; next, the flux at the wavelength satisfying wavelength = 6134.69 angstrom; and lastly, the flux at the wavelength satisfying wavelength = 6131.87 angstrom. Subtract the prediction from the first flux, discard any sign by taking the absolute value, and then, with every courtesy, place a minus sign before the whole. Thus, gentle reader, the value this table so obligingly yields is -0.31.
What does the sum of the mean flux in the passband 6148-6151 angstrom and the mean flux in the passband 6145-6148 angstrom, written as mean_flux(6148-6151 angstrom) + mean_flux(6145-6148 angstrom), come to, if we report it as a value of 14.70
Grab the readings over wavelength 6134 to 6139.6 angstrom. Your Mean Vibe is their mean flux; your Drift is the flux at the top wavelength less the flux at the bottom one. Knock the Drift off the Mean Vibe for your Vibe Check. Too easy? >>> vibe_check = 7.51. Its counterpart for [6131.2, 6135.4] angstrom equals 7.37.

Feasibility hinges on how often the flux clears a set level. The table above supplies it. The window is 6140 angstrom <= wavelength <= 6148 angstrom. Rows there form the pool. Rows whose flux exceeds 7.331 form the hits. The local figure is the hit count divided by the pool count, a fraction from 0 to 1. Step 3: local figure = 0.67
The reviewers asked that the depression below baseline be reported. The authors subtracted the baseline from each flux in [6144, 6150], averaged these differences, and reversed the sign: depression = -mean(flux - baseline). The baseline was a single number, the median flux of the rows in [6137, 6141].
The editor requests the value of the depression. -0.24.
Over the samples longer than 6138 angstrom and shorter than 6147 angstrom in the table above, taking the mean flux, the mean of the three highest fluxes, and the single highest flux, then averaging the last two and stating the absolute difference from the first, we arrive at 0.09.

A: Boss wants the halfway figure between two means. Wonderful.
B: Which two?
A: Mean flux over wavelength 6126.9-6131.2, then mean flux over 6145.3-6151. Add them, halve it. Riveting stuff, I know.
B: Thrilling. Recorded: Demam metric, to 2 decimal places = 7.37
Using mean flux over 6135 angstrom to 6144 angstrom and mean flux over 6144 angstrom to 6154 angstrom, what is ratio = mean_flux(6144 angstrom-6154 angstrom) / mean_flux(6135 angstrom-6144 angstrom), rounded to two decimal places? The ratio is 1.02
